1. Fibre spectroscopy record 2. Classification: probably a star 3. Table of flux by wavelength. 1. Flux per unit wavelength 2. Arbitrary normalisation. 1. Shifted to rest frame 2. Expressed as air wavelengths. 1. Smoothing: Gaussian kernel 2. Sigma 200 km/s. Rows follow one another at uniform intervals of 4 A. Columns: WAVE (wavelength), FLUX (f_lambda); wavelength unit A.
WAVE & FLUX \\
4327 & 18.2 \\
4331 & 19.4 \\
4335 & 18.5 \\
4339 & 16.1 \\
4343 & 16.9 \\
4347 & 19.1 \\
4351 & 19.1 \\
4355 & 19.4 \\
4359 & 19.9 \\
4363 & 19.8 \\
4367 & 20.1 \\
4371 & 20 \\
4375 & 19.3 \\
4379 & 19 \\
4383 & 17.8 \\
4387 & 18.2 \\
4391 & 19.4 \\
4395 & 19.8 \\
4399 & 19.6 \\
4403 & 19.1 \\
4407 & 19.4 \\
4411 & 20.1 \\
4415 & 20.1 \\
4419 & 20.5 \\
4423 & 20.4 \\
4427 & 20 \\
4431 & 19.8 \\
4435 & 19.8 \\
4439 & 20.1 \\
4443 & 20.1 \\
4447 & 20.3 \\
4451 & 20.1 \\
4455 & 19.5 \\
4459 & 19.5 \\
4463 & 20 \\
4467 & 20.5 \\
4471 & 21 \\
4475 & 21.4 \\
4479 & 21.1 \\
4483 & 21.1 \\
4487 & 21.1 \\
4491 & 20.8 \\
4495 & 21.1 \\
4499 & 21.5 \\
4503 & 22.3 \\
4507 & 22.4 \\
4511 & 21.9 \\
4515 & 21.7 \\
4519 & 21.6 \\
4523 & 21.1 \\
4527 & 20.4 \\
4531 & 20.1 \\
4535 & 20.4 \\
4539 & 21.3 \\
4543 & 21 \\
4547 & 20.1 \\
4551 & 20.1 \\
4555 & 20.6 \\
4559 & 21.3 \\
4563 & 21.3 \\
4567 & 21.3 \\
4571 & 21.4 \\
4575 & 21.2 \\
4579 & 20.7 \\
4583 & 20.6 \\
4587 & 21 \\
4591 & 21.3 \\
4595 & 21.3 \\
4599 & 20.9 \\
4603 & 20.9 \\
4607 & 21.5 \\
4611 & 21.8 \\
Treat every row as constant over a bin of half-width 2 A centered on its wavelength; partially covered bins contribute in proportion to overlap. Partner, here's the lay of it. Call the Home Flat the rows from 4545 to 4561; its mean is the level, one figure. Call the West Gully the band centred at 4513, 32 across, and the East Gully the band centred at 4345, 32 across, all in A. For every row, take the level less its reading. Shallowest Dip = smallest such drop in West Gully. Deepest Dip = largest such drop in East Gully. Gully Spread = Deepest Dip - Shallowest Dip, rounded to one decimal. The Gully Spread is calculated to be 6.3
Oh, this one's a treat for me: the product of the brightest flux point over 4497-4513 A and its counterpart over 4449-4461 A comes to 450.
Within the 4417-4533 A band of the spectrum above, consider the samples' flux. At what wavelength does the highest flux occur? 4507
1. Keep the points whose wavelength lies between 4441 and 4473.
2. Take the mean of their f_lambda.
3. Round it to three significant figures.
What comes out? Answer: 20.1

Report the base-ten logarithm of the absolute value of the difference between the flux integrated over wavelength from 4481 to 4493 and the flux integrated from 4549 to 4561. 0.60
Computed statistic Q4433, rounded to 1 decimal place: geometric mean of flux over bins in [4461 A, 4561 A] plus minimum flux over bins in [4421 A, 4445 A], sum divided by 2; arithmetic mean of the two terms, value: 20.4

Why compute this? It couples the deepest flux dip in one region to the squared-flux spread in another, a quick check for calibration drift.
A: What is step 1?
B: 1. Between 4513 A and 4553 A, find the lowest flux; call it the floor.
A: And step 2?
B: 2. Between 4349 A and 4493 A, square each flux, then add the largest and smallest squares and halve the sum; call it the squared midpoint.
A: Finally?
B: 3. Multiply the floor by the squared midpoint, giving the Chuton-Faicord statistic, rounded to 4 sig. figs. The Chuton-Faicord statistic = 7787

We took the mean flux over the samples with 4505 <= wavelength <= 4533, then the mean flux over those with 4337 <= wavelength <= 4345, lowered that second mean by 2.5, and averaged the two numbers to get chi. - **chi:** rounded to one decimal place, 17.7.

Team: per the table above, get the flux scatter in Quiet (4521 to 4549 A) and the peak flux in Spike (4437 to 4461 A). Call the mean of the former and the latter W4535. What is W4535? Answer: 10.4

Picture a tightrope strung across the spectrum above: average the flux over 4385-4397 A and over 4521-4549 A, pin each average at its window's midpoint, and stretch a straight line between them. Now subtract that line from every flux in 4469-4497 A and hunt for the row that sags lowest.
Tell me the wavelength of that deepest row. 4491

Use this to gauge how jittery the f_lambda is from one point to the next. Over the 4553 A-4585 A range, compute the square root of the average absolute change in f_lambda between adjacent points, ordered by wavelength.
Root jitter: 0.48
